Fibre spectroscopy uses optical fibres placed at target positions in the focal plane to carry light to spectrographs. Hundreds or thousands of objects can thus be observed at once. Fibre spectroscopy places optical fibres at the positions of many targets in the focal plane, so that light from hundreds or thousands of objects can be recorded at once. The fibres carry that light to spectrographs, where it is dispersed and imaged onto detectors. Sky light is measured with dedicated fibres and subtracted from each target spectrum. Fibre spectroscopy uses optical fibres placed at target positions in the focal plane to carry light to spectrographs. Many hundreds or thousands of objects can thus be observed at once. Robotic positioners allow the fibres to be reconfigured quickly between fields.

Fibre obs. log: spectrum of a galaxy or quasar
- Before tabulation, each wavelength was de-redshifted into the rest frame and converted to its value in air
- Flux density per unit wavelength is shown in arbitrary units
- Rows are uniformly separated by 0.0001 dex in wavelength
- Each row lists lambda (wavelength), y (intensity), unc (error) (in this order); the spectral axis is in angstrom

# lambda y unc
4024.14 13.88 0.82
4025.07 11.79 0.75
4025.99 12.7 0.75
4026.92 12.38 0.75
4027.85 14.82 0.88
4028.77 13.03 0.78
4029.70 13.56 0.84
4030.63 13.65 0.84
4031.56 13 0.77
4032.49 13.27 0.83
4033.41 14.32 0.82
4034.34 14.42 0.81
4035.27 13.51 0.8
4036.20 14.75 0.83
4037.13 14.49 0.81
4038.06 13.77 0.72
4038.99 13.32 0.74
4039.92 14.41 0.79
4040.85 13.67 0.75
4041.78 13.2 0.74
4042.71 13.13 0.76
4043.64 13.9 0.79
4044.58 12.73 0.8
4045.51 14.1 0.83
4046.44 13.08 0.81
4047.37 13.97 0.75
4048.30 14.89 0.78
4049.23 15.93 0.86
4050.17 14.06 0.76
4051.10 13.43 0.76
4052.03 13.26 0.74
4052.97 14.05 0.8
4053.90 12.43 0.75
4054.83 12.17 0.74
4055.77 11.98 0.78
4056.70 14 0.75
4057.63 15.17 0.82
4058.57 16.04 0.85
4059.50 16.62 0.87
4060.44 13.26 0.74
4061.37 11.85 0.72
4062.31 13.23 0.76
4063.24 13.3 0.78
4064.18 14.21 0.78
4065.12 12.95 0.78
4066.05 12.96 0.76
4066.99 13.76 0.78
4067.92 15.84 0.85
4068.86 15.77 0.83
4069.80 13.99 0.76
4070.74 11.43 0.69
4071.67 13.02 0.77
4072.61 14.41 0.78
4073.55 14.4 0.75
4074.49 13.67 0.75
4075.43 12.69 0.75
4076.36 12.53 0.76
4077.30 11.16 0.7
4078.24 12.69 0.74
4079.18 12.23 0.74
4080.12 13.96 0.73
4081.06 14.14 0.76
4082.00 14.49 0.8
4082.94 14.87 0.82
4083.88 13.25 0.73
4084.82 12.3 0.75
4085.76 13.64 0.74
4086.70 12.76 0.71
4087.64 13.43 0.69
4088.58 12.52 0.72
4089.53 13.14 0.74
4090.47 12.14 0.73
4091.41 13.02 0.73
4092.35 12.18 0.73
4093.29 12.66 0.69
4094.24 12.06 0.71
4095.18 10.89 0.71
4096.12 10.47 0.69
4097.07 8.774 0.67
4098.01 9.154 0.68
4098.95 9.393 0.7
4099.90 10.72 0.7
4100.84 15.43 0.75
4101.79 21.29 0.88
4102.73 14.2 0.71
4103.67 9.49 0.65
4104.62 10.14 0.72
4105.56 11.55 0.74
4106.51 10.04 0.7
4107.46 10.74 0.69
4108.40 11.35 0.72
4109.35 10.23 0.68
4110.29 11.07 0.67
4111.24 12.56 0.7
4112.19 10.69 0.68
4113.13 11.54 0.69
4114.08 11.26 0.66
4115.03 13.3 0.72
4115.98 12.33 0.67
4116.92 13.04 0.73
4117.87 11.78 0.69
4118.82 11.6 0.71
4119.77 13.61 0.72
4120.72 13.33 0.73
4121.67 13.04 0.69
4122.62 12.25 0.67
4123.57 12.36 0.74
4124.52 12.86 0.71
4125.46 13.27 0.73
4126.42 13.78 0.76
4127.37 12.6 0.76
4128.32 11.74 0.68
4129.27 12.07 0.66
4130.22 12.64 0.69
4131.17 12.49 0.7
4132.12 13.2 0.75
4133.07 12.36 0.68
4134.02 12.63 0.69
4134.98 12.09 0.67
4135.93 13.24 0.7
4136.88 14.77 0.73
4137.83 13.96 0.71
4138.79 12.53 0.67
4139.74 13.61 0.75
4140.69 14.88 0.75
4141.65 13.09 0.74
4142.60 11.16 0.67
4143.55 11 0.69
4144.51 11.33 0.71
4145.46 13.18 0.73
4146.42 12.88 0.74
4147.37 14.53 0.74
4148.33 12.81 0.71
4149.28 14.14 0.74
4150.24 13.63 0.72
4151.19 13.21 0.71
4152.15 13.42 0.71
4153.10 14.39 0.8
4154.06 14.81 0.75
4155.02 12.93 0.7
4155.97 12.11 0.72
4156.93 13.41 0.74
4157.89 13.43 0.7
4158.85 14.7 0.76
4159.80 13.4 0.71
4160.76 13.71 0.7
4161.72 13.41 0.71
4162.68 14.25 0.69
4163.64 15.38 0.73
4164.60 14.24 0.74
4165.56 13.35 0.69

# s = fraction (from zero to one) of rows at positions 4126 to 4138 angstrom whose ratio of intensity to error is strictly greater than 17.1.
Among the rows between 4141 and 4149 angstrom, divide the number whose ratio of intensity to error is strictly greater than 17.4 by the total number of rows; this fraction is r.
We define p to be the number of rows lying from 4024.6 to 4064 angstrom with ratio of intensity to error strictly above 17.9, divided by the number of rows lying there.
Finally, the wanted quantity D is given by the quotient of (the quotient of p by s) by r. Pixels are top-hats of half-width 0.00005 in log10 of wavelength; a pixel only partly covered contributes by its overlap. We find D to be 0.58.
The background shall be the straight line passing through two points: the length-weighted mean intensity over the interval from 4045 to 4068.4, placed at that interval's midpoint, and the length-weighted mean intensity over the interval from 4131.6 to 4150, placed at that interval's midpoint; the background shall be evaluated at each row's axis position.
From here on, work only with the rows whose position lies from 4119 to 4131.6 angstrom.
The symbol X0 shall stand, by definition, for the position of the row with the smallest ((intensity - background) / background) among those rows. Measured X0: 4128.32 angstrom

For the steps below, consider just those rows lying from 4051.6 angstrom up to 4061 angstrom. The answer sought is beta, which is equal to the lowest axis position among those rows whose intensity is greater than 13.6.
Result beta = 4052.97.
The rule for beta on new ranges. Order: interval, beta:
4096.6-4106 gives 4100.84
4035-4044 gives 4036.20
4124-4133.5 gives 4126.42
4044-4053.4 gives 4045.51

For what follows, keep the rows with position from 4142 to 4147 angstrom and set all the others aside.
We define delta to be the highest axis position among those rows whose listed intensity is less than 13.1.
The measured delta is 4146.42 angstrom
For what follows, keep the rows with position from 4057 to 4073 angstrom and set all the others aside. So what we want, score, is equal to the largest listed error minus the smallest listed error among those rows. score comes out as 0.180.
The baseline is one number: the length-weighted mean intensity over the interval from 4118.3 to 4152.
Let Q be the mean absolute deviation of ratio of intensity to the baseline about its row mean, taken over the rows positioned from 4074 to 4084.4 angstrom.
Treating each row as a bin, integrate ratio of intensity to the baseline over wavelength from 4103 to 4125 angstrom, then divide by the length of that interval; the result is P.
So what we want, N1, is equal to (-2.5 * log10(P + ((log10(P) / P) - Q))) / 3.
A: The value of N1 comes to 0.08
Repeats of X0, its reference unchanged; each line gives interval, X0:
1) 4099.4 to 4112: 4103.67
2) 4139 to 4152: 4143.55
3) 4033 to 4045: 4044.58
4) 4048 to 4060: 4055.77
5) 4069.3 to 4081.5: 4077.30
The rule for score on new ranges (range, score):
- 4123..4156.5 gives 0.140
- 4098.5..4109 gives 0.230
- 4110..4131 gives 0.100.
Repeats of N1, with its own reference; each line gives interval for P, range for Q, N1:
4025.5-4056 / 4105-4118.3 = -0.01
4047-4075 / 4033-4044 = -0.02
